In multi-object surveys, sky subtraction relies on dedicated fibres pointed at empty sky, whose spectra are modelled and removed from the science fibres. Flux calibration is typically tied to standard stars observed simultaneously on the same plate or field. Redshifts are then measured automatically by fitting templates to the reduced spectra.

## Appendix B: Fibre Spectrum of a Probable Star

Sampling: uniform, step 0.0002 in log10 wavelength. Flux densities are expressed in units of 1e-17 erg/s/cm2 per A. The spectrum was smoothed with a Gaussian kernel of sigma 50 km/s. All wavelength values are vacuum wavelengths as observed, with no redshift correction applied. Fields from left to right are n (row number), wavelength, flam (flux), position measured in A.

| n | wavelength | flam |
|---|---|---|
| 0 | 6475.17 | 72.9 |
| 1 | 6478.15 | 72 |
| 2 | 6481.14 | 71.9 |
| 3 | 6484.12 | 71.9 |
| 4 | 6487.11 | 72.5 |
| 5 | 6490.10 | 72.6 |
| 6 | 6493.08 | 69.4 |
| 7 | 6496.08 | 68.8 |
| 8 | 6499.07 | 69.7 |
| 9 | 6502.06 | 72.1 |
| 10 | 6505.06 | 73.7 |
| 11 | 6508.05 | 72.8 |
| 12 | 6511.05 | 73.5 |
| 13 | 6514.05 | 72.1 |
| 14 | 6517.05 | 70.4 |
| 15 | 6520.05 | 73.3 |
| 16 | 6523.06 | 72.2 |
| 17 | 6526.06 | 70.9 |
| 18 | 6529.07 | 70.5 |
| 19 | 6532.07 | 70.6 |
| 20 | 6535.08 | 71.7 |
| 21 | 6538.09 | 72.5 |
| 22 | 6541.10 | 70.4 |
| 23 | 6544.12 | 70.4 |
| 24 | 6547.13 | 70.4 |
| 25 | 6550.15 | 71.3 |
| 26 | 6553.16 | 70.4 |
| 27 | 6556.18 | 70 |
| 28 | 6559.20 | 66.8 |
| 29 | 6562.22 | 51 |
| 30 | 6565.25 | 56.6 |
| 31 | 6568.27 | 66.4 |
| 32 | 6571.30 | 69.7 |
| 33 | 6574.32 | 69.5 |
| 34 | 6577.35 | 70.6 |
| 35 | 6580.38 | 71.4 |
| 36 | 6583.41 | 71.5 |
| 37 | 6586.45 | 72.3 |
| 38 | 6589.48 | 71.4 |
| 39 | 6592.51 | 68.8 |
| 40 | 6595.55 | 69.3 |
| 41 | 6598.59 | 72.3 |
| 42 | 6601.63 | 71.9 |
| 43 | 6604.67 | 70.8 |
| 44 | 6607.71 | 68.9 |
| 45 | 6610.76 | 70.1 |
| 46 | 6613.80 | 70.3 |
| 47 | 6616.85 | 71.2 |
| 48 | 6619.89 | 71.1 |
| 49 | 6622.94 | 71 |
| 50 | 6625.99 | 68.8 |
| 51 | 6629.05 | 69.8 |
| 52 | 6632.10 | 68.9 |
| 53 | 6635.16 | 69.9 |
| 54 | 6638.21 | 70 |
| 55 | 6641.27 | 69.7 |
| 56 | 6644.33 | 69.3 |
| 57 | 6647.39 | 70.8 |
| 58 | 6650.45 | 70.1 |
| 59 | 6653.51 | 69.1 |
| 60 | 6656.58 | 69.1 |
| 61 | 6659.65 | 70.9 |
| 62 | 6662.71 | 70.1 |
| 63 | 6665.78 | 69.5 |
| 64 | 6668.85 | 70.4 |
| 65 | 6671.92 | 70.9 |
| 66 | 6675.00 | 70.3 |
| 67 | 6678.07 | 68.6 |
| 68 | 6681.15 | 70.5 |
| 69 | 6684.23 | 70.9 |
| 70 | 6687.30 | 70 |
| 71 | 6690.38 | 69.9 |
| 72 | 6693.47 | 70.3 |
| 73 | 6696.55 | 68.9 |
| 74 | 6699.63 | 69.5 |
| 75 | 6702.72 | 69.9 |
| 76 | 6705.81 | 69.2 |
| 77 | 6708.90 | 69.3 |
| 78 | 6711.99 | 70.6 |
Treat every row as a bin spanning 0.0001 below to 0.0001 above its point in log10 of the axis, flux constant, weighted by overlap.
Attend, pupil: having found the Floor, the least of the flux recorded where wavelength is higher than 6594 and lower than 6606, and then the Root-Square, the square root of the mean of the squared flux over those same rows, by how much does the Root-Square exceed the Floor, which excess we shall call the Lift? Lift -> 1.8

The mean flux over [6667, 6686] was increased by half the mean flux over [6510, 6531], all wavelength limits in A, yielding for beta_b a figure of 106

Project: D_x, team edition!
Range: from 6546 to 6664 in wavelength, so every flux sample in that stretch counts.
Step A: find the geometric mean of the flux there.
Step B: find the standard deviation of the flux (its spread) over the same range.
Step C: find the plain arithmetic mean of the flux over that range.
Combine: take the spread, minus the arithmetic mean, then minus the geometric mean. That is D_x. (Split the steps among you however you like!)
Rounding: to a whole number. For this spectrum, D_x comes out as -135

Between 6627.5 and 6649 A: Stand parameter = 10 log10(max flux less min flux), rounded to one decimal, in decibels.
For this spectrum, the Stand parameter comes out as 2.8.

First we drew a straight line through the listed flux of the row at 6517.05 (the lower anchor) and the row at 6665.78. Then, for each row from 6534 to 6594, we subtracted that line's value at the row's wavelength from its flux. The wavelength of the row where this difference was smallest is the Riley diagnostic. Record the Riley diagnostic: 6562.22 A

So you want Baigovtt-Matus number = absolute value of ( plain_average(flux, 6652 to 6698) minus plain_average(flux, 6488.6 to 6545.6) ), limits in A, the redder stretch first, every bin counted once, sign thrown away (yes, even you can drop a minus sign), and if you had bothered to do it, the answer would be 1.5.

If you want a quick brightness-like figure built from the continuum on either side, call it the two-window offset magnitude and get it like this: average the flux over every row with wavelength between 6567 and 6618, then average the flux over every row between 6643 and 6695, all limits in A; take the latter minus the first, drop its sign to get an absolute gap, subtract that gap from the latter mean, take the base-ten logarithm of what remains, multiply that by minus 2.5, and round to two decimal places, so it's -4.61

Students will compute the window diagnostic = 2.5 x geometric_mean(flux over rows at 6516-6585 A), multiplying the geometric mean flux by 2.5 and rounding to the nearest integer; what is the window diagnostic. 172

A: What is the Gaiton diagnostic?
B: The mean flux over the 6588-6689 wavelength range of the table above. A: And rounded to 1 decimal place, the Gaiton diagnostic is 70.1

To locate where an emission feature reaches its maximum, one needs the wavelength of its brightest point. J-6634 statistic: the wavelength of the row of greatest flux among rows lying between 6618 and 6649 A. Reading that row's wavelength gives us 6619.89 A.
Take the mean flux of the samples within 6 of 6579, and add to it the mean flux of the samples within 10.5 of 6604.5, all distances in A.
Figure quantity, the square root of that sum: 11.9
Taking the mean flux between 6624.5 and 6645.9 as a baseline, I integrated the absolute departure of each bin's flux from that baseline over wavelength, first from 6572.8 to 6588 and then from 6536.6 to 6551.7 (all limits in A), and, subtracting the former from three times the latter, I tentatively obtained 45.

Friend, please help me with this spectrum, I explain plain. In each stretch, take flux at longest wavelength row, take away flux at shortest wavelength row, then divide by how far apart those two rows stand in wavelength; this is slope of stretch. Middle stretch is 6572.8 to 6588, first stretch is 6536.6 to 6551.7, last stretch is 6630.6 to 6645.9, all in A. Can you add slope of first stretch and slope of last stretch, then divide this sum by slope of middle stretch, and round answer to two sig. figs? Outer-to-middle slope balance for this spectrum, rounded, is -0.29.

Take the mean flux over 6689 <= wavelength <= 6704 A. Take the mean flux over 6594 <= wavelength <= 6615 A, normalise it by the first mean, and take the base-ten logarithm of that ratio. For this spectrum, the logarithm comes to 0.005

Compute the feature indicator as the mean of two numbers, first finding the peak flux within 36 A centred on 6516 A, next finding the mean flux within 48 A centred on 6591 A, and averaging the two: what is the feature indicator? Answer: 72.0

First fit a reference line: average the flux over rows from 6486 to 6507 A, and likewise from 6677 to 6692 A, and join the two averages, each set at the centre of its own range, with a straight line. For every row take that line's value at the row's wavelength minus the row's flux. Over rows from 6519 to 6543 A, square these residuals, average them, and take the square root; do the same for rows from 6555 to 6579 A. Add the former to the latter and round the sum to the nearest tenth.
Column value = 10.0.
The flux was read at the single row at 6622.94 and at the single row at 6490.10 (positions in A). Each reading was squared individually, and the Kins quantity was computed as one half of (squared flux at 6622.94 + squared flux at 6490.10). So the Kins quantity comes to 5156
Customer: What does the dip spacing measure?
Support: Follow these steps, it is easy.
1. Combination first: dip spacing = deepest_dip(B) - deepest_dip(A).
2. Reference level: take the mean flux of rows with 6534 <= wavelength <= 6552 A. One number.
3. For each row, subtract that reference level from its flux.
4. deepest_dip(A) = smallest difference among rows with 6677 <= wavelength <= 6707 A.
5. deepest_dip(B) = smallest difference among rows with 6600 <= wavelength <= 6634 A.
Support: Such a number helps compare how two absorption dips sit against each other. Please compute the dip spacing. 0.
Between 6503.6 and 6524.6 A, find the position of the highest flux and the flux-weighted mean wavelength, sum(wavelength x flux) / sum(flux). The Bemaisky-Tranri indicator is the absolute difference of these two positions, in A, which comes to 9.0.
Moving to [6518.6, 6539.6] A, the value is 9.0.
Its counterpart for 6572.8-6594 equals 3.0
